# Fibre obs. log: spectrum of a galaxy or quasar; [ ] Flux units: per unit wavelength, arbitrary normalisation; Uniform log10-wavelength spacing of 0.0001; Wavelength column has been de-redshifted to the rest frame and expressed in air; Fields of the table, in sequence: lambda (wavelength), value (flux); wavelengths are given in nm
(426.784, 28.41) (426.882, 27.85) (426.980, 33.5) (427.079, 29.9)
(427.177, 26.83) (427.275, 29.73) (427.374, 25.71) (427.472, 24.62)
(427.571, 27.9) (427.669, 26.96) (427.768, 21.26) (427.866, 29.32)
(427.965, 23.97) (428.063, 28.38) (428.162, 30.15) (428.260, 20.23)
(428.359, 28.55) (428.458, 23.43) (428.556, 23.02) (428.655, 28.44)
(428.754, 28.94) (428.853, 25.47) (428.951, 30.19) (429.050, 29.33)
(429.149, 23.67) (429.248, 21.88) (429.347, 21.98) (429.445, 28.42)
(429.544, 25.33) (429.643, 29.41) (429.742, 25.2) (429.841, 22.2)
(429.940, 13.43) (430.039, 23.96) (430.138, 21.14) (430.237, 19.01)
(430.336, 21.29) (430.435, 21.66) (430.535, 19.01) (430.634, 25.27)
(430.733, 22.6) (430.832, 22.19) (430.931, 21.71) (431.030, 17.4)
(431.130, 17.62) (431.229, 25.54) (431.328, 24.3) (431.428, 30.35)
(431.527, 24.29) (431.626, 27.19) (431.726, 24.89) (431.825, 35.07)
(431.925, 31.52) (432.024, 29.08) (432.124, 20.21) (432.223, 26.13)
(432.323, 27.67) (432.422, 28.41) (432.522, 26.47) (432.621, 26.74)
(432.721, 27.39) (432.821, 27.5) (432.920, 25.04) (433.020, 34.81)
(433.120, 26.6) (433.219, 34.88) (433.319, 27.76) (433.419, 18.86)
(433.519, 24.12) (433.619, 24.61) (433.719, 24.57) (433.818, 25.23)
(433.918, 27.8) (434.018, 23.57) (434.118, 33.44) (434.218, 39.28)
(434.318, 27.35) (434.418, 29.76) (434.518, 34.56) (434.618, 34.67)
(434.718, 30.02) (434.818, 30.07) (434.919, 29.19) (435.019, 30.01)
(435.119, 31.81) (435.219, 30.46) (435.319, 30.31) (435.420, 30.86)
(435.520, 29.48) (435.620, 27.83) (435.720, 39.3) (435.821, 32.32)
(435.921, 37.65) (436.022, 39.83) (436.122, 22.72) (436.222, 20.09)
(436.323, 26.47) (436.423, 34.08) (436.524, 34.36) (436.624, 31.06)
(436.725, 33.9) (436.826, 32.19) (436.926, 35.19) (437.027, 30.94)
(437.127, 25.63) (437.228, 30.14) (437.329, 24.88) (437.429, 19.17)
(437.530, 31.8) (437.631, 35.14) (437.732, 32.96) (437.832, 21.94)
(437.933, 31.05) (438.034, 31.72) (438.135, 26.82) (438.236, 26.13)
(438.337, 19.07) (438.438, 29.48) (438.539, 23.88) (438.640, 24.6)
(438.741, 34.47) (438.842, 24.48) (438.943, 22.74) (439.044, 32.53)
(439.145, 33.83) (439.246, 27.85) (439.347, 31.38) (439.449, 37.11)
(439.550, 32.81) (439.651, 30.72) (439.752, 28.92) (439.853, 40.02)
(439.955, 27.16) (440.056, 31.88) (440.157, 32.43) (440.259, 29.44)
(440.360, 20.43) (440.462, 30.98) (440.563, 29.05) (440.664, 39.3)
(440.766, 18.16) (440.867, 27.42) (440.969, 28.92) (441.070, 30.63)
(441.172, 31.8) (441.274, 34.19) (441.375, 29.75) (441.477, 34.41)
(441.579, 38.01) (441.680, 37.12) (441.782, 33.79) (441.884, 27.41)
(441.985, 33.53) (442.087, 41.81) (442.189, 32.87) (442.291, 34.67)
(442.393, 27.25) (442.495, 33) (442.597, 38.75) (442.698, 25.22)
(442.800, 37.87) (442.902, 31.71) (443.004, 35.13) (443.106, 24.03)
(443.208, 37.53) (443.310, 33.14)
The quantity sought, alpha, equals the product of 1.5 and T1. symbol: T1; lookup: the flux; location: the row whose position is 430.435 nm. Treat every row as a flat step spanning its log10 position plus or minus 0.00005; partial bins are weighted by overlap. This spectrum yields 32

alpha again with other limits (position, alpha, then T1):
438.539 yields 36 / 23.88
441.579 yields 57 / 38.01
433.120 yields 40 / 26.6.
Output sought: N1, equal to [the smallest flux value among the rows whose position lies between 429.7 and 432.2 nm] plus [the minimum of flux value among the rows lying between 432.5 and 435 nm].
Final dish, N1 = 32.3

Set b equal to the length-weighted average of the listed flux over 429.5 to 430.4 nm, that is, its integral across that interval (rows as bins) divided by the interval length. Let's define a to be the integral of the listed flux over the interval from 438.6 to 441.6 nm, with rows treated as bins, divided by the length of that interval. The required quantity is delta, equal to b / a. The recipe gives 0.73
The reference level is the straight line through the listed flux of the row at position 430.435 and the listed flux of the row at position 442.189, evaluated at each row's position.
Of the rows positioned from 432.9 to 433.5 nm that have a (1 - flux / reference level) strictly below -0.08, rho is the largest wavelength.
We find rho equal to 433.319 nm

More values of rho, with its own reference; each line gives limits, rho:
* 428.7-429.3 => 429.149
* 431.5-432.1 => 432.024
